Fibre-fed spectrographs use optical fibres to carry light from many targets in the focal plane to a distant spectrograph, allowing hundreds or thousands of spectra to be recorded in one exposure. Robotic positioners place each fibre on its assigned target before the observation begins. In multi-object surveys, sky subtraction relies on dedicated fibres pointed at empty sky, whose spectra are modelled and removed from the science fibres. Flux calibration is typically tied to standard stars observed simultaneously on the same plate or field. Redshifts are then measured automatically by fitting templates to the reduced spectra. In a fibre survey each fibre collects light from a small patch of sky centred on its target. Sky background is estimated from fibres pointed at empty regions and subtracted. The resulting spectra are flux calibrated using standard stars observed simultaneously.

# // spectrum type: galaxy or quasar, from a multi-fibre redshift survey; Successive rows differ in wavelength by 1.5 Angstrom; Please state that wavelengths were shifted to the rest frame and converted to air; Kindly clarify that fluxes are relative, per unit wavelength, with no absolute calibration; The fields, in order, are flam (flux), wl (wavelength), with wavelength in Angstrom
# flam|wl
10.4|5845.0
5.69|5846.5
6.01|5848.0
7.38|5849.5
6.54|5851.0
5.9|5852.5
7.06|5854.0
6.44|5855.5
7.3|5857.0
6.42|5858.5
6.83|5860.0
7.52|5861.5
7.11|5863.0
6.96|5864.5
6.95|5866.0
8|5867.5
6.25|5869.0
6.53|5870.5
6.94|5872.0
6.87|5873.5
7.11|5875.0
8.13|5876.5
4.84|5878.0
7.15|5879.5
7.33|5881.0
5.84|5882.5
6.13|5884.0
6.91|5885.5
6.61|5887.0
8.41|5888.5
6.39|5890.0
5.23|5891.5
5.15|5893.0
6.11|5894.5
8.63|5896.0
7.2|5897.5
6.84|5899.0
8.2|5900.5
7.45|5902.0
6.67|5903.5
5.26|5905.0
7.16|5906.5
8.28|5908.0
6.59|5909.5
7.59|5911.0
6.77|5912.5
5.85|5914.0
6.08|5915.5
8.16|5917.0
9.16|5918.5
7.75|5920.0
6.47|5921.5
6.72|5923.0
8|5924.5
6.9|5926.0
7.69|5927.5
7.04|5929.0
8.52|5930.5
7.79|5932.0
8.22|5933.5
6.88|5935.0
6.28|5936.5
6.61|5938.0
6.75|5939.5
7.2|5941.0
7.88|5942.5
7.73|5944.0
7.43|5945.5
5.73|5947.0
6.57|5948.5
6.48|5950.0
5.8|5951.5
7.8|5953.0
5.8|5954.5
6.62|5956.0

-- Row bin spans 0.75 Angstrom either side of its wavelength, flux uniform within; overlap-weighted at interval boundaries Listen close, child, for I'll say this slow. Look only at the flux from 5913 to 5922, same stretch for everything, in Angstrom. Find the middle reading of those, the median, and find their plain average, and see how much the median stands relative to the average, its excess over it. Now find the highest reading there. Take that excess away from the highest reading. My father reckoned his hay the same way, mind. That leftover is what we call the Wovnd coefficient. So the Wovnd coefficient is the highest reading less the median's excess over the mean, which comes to 9.3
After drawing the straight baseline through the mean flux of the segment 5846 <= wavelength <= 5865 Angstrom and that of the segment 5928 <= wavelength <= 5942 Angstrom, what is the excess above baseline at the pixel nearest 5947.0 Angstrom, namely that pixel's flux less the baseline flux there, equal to -1.6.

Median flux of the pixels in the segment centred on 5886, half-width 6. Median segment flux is 6.50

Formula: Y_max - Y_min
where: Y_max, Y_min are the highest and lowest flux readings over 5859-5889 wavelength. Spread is 3.6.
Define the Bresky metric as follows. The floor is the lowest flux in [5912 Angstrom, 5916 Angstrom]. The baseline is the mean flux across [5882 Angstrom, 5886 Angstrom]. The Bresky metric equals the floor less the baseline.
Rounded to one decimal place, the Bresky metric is -0.4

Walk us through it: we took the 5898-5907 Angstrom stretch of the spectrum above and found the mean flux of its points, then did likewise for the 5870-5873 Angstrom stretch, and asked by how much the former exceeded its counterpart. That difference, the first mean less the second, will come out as 0.2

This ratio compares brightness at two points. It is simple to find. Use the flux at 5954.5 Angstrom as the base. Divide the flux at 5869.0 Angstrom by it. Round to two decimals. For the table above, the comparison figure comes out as 1.08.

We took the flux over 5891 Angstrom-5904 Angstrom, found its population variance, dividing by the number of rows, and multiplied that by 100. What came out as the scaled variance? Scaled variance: 128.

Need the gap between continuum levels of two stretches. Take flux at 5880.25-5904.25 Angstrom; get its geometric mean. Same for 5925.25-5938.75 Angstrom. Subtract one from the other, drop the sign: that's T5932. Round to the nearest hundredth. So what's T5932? 0.55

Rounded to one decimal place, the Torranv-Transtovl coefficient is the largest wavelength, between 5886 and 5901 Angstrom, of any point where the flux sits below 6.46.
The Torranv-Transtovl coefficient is 5894.5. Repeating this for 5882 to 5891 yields 5890.0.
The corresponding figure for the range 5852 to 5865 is 5858.5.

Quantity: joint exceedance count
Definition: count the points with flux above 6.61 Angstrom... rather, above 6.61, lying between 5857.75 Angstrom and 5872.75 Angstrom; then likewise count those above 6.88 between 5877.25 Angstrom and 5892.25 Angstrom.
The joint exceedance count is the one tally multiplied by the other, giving 28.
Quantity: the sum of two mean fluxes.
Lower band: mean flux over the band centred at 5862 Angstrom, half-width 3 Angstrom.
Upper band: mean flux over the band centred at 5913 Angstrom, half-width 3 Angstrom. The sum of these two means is 13.68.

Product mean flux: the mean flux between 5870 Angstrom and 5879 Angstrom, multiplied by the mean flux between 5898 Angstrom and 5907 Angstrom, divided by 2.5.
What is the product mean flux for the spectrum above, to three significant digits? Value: 18.7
